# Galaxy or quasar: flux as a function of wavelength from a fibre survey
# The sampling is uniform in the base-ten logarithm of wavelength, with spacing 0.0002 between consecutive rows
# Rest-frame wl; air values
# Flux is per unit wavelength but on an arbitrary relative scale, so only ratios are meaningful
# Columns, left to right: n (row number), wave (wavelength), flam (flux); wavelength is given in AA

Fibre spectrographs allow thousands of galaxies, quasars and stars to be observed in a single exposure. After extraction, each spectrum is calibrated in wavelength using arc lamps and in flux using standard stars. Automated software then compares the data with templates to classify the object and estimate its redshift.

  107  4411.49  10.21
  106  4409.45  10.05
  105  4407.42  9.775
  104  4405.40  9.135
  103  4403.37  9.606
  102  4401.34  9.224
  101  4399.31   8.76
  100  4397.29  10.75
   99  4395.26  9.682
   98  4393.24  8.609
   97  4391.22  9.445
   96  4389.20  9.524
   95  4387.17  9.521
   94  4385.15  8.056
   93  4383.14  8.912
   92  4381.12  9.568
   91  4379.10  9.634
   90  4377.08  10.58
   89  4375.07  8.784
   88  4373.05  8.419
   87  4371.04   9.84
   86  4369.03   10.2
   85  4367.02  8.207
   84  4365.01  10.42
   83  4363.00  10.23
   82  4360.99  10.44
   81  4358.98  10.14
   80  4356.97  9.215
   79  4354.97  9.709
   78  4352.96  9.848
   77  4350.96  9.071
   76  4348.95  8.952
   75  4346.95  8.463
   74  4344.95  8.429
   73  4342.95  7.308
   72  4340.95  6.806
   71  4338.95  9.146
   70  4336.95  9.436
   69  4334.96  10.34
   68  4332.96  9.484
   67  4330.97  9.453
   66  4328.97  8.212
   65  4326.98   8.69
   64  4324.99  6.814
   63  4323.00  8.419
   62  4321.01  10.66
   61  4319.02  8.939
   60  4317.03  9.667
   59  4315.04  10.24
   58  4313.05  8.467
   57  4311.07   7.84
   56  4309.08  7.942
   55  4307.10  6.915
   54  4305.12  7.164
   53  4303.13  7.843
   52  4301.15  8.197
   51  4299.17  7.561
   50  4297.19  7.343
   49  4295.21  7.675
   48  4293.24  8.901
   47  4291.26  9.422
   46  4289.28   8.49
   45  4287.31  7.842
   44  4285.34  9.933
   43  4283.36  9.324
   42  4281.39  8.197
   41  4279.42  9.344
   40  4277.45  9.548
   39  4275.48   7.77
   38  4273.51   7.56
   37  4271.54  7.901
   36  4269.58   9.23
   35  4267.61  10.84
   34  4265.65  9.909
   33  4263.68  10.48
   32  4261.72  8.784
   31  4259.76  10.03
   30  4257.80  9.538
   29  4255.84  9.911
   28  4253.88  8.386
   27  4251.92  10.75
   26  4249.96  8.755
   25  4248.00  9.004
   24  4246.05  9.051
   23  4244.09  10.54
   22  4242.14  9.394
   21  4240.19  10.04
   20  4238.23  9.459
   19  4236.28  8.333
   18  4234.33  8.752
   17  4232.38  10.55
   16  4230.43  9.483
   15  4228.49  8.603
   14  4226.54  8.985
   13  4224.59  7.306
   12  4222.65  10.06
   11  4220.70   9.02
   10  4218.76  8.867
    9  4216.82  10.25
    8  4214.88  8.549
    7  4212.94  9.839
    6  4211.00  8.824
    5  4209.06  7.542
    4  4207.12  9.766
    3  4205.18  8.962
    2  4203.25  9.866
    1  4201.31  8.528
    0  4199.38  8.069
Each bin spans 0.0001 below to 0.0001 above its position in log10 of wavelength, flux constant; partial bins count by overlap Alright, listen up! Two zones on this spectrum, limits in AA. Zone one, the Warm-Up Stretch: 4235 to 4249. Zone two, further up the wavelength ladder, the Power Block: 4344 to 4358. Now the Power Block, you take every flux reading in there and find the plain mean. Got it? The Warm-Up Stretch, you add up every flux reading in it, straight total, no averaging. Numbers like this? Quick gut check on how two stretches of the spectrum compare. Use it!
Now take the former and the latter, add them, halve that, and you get 37.5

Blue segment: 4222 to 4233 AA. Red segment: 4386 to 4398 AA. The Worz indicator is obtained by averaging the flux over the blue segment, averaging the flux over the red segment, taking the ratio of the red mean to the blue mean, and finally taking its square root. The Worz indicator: 1.02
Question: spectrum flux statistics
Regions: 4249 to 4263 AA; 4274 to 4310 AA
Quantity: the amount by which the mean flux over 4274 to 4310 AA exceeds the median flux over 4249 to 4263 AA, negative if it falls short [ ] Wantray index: -1.2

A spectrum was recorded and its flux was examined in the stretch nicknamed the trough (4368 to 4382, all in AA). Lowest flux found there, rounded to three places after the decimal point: 8.419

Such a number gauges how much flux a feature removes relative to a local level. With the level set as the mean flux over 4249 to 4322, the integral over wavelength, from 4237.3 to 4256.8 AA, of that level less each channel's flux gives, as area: -13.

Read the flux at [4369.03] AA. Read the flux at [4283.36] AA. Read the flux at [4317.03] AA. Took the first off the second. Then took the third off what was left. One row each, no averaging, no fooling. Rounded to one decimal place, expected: -10.5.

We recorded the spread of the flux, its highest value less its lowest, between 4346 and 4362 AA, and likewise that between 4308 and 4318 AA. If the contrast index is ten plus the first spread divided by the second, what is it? 10.8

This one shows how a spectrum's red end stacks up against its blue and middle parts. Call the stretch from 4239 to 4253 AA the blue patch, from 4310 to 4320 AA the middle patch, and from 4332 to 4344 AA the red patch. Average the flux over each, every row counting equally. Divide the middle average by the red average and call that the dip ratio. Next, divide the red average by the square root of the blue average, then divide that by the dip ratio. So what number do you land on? 2.73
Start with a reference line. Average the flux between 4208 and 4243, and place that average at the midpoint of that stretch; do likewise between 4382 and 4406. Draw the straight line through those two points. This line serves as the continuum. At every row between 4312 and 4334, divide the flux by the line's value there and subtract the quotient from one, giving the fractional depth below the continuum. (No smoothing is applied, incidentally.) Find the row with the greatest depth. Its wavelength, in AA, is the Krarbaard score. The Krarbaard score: 4324.99 AA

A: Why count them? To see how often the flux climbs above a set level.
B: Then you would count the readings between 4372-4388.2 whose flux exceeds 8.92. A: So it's 4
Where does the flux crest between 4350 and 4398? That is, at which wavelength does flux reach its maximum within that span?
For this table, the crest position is 4397.29 AA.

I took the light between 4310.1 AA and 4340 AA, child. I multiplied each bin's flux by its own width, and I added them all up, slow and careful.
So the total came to 271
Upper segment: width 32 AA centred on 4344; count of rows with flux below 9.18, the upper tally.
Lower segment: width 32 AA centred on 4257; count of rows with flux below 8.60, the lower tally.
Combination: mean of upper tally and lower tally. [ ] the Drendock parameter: 5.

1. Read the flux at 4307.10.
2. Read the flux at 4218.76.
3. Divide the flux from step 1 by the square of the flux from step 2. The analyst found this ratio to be 0.09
